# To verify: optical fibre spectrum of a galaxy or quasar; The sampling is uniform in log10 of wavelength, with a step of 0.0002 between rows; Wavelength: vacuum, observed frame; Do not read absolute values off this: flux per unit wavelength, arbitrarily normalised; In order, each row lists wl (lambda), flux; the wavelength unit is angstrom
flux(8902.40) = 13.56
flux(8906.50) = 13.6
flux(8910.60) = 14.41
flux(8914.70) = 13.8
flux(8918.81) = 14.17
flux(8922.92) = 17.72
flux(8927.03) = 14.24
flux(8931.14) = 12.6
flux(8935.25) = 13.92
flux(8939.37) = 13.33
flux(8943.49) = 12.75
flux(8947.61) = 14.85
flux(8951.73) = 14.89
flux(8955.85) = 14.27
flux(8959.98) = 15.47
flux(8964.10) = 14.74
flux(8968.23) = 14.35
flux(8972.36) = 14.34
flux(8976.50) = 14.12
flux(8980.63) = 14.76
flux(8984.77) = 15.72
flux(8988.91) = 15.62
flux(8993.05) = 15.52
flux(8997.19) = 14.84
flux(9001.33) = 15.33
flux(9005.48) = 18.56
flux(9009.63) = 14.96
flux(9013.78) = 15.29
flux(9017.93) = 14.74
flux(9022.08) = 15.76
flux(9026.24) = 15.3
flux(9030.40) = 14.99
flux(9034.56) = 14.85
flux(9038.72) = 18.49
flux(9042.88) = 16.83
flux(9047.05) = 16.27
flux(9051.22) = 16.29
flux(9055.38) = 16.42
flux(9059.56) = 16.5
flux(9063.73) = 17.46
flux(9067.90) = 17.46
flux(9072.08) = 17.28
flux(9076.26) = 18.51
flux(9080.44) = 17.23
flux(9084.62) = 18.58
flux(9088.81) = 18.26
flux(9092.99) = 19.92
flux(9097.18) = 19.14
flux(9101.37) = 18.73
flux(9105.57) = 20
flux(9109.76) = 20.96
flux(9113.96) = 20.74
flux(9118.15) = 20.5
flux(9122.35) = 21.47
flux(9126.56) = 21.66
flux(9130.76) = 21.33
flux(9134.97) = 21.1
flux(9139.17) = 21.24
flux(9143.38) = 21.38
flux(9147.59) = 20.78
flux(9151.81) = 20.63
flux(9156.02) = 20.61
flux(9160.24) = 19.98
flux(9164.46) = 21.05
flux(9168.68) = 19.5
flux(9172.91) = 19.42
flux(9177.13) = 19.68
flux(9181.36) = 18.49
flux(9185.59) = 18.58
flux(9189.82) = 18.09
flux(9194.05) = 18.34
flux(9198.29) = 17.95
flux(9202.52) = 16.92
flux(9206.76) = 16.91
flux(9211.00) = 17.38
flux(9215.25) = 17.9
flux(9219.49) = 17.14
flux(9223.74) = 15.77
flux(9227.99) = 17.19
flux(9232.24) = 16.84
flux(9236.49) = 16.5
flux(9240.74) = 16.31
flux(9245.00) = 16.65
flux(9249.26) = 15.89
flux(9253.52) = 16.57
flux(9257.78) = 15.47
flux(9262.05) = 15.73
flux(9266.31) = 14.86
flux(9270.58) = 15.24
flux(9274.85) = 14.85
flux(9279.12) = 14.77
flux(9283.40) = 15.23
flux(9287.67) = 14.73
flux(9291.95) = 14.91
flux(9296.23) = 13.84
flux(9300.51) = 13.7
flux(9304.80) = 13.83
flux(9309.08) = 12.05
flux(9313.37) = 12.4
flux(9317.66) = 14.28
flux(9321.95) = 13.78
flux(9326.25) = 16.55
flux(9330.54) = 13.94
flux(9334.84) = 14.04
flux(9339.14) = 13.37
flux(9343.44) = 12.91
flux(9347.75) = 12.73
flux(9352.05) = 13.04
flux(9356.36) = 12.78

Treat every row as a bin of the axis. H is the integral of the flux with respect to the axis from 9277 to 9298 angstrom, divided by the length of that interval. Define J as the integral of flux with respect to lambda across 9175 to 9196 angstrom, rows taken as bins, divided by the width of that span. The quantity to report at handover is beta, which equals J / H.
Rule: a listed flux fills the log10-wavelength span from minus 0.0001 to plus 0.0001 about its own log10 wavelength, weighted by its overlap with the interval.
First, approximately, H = 14.7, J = 19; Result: 1.27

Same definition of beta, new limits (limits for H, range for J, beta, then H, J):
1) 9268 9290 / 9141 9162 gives 1.38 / 15.0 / 21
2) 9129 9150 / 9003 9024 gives 0.75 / 21.2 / 16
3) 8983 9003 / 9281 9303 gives 0.94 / 15.4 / 14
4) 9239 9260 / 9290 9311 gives 0.85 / 16.2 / 14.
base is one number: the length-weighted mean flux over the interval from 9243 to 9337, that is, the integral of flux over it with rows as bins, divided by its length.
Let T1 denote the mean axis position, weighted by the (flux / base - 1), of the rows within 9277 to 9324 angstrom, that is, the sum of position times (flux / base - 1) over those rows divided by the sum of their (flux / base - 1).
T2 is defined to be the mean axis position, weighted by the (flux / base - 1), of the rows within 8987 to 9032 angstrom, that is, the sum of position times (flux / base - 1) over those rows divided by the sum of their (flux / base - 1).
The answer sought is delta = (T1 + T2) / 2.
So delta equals 9159.5 angstrom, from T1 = 9311.9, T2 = 9007.1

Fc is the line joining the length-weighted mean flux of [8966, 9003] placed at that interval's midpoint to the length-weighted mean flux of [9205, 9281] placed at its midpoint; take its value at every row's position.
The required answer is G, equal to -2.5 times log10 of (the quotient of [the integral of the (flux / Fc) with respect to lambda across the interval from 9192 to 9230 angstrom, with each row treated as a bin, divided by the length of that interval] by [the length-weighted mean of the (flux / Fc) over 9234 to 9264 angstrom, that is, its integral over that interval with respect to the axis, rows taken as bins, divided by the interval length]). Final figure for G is -0.08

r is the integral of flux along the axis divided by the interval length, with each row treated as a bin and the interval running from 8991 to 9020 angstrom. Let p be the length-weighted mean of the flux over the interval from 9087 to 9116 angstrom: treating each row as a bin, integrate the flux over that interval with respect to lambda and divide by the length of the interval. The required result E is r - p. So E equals -4.1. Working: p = 19.7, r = 15.6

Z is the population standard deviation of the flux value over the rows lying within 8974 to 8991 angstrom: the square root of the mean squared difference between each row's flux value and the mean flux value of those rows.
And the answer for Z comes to 0.7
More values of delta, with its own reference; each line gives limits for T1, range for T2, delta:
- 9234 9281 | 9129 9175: 9200.1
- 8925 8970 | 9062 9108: 9011.6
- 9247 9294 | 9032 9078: 9159.7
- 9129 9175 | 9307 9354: 9240.8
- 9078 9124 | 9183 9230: 9154.3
